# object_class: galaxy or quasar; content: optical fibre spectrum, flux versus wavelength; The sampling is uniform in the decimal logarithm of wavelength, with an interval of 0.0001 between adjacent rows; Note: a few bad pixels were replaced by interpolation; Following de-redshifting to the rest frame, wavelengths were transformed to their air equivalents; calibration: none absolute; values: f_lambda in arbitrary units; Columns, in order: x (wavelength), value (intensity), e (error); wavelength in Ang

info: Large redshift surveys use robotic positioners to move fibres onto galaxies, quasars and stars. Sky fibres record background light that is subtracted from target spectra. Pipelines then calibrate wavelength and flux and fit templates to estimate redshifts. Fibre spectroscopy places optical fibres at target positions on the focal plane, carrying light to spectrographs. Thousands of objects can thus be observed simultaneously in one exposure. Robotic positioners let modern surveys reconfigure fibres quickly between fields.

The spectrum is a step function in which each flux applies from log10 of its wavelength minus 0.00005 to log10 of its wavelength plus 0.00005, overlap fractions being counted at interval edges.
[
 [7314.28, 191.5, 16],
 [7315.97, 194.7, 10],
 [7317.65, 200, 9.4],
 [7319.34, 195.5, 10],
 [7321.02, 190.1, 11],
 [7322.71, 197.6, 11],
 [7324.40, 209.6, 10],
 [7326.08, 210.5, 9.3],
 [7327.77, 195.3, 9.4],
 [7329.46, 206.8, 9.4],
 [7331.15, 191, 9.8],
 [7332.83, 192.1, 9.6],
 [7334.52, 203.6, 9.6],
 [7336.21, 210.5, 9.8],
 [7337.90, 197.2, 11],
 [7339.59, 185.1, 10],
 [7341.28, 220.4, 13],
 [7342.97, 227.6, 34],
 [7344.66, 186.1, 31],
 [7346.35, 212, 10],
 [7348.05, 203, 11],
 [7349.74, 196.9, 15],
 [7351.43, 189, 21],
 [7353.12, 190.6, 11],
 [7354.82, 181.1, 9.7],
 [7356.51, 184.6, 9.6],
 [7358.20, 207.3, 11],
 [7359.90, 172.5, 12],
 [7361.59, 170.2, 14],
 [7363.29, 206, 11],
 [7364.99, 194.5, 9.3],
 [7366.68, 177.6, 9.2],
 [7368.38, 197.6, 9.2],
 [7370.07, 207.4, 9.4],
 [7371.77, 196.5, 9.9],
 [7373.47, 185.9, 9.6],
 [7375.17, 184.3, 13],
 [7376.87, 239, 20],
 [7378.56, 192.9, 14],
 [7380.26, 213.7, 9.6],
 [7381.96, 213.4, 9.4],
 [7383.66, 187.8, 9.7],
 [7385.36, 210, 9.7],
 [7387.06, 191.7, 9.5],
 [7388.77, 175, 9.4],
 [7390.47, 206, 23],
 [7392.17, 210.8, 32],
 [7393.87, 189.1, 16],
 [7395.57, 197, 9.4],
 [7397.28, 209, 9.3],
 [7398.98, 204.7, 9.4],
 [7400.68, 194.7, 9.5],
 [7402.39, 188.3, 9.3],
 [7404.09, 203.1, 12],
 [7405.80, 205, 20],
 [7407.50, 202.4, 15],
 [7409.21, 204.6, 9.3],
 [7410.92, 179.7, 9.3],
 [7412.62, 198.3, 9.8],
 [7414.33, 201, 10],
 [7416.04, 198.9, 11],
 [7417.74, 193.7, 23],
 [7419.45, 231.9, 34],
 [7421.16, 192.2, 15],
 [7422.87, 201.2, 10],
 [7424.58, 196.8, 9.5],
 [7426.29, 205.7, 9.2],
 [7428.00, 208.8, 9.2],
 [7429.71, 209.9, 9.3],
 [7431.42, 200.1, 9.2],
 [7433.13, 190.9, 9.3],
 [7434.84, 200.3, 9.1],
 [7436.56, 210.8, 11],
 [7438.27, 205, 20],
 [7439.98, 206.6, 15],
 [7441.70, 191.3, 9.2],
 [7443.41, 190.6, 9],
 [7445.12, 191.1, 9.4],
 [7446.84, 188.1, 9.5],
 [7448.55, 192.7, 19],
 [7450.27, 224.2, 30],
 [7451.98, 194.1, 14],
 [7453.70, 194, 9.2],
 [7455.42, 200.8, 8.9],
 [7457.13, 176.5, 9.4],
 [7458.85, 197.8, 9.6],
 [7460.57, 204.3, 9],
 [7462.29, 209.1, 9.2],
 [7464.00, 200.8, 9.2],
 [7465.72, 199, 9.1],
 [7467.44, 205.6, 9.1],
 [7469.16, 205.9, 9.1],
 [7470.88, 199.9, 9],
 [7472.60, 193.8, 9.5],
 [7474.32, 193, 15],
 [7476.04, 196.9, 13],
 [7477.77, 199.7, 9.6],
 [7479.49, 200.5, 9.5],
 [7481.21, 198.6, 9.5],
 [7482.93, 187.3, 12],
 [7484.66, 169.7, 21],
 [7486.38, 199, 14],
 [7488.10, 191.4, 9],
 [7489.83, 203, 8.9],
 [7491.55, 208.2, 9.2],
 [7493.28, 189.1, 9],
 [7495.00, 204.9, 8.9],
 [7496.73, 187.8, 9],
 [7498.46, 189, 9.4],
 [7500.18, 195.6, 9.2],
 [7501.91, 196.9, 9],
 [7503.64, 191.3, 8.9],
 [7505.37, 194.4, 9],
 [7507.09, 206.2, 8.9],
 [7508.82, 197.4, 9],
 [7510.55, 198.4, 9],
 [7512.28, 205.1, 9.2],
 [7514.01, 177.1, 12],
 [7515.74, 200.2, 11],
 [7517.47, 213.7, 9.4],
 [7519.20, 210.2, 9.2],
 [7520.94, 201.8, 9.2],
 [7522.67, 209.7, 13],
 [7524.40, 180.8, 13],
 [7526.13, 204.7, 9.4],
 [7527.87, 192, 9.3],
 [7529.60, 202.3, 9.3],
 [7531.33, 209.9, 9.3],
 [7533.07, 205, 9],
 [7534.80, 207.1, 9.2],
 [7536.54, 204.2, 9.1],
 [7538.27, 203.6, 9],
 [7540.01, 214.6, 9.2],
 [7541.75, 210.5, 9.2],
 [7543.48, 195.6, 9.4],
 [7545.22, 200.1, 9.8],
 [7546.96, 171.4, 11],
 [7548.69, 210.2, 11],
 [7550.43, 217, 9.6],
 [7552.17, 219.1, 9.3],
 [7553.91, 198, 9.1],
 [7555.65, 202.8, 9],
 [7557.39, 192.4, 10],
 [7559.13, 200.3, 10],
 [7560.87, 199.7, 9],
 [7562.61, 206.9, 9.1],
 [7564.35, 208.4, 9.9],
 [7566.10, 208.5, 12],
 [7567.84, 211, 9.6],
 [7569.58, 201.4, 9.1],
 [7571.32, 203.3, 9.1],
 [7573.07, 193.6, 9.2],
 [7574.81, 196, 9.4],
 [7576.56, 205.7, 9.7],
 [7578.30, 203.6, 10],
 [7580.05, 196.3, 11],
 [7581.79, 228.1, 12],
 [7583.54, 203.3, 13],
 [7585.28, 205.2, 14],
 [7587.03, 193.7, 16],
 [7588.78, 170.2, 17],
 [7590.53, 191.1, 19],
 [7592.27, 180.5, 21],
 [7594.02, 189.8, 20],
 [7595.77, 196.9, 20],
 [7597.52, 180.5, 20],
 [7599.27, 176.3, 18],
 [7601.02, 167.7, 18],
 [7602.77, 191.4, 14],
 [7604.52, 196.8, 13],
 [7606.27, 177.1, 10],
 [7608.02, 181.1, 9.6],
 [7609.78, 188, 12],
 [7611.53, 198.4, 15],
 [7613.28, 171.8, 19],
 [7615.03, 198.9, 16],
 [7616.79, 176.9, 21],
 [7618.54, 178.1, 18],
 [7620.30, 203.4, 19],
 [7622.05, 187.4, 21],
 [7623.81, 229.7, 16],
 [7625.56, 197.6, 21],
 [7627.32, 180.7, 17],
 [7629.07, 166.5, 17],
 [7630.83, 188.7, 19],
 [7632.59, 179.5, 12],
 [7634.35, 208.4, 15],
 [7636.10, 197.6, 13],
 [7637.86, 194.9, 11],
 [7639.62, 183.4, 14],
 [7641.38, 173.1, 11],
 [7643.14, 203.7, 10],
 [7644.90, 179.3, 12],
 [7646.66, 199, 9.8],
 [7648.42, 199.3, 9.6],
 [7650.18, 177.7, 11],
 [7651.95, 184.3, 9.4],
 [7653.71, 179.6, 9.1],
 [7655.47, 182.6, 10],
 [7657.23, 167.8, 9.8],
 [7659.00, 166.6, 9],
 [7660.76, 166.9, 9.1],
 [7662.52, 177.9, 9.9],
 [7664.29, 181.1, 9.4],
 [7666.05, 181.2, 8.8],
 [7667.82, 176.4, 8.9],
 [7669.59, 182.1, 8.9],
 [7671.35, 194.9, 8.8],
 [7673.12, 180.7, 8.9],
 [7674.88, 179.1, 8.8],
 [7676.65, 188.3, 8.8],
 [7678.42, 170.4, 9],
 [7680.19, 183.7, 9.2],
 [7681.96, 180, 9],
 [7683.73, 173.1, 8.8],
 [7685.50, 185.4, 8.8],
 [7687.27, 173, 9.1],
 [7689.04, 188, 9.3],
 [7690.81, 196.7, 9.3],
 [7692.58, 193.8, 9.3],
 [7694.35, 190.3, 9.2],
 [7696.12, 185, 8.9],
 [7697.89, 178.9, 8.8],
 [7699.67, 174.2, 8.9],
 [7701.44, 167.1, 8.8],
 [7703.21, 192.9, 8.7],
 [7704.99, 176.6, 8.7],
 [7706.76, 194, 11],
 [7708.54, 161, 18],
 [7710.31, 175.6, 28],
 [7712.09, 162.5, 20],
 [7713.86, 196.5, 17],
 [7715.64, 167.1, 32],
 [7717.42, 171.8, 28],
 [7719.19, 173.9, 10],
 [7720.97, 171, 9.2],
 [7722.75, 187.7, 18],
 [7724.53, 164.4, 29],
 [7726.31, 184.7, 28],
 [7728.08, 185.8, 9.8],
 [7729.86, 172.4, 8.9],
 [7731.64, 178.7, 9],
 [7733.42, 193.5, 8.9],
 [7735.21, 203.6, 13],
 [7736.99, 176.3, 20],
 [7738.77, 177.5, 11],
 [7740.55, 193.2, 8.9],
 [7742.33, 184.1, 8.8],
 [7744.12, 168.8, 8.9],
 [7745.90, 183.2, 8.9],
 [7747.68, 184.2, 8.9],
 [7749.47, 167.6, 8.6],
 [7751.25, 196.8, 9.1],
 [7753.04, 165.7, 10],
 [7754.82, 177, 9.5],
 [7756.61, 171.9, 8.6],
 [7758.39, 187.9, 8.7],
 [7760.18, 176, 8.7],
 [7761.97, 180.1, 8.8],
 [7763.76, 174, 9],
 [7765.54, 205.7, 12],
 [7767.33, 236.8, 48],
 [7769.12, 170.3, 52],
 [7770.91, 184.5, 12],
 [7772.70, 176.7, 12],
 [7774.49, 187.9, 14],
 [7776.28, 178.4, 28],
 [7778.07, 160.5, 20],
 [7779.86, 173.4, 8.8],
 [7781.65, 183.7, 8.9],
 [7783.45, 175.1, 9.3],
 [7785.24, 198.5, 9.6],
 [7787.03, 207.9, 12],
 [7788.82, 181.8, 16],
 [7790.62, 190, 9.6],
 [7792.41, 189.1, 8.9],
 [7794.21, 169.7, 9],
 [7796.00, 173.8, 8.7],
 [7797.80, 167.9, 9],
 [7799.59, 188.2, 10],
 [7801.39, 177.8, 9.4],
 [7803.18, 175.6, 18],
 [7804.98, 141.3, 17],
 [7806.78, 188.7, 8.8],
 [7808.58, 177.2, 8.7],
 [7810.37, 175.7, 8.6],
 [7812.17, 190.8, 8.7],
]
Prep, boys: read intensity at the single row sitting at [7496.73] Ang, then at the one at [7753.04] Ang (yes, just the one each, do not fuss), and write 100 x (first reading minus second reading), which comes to 2210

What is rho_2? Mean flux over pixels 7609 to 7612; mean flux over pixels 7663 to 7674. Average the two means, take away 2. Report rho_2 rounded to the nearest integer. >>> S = 186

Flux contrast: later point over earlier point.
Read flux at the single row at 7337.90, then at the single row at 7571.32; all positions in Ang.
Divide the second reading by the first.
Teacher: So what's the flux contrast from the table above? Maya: 1.03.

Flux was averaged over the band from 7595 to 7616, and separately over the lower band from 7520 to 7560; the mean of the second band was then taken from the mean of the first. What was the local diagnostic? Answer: -17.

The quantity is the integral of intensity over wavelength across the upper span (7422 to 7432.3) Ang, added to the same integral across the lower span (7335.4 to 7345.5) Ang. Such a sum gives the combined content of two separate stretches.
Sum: 4164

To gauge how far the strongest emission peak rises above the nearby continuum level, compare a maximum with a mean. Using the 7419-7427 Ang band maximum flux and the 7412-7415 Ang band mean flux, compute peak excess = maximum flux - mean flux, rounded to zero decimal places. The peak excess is 32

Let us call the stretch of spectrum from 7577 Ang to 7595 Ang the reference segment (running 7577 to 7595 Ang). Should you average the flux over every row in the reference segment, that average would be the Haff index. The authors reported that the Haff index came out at 196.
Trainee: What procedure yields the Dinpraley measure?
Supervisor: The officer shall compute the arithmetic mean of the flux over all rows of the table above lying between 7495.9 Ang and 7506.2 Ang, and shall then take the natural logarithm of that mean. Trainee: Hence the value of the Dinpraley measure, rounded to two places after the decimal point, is 5.26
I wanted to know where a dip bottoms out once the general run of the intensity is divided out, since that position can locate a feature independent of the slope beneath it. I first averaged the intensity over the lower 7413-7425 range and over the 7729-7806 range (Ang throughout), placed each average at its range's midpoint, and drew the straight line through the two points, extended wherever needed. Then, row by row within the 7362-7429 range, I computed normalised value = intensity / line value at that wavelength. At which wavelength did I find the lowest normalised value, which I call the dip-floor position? 7388.77 Ang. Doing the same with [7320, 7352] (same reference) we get 7339.59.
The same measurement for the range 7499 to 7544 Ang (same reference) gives 7514.01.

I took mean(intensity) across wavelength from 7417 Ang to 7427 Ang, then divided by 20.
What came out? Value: 10.2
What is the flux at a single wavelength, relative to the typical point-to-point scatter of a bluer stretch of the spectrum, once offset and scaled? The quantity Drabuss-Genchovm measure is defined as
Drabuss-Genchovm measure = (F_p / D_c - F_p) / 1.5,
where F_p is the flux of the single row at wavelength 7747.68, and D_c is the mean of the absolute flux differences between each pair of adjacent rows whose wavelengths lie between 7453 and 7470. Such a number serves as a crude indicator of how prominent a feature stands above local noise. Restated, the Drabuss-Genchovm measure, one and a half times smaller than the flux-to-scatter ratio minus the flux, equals -109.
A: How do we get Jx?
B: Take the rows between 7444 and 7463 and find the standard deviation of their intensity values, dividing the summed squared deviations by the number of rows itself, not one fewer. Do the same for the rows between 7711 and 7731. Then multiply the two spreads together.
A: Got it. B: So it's 122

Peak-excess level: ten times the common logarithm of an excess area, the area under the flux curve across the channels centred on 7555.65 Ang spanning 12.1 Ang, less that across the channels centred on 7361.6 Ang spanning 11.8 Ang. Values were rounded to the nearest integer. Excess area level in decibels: 24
